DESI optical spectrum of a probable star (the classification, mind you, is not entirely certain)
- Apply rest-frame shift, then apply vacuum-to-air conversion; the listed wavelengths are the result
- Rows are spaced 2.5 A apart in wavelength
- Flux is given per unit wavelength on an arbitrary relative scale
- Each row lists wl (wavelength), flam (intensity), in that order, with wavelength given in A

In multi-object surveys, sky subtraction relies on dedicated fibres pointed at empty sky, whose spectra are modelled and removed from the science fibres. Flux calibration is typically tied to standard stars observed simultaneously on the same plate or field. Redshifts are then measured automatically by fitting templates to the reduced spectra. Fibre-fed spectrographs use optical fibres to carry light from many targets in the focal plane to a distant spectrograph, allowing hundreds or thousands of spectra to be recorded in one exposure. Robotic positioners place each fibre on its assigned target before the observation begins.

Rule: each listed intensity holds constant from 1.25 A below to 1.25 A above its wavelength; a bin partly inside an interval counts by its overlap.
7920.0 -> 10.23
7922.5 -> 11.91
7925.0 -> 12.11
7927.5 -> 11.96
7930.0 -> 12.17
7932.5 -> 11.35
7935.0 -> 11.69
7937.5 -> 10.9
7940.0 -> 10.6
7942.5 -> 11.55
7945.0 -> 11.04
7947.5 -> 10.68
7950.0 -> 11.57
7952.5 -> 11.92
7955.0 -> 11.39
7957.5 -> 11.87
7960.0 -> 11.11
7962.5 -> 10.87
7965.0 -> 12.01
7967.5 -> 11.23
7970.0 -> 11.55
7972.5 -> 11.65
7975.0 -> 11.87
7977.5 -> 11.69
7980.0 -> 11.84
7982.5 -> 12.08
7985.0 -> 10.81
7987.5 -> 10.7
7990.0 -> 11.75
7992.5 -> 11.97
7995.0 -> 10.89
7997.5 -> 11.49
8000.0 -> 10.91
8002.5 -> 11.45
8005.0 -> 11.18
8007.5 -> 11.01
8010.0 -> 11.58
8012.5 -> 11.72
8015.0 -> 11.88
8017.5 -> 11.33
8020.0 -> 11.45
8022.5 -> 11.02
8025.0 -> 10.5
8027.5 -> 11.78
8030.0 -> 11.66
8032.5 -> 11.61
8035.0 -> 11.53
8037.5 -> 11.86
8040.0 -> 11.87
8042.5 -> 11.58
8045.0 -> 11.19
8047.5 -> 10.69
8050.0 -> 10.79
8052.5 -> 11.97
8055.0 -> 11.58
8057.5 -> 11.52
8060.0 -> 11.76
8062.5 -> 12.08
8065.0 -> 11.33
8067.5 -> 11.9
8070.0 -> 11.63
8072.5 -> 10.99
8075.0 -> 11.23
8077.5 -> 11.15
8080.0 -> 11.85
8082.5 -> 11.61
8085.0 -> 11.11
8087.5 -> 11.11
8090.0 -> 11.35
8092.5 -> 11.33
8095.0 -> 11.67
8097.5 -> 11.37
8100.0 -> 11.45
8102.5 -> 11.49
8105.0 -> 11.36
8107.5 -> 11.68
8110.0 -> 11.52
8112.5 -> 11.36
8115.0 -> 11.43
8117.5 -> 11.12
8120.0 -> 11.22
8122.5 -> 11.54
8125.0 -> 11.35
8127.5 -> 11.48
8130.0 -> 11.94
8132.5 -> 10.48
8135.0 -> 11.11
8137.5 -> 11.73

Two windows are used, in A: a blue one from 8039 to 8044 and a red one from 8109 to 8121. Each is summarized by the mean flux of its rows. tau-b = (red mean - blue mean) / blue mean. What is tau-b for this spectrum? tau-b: -0.03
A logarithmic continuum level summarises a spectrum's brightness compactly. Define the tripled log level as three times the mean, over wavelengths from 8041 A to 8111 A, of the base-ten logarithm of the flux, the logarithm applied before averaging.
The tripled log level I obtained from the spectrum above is 3.17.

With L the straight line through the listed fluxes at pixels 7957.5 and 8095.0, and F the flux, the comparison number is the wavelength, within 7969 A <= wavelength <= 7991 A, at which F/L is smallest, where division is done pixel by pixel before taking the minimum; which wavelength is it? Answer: 7987.5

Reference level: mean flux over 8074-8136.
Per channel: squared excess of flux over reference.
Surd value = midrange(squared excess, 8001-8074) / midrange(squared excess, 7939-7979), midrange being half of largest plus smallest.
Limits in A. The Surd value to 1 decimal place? 1.3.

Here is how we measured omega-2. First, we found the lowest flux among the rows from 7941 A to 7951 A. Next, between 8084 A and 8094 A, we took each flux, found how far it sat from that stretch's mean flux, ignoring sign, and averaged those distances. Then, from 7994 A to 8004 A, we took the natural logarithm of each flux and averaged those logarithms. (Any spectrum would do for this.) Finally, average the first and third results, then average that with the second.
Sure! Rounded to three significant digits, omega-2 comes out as 3.33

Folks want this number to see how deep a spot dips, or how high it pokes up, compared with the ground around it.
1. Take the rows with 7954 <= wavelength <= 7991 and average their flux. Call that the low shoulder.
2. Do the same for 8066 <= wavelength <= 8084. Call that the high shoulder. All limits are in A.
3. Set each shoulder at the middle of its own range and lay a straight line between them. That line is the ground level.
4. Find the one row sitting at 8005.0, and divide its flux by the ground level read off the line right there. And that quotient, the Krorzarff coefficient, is 0.973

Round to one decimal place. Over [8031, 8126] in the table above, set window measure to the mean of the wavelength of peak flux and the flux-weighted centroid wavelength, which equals 8070.6 A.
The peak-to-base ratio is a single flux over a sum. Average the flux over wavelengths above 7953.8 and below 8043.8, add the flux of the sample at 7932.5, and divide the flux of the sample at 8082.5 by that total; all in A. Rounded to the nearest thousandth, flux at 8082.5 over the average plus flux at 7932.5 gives 0.509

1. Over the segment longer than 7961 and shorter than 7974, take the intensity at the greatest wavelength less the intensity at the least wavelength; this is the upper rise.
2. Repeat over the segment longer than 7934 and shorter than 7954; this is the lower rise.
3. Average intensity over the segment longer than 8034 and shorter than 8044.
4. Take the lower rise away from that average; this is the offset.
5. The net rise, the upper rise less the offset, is -10.7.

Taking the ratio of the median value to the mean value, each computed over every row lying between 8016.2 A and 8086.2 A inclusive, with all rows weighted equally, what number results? 1.01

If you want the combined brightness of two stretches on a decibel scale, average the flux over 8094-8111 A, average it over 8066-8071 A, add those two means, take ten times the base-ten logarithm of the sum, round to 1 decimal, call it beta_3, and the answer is 13.7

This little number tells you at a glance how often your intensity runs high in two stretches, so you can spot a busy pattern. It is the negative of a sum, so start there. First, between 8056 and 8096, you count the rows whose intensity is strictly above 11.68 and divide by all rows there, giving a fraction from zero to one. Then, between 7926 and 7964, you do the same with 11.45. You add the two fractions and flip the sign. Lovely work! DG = -0.72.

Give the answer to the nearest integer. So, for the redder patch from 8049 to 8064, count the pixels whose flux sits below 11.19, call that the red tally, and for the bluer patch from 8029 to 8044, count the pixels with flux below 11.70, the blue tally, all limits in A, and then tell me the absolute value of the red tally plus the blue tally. 5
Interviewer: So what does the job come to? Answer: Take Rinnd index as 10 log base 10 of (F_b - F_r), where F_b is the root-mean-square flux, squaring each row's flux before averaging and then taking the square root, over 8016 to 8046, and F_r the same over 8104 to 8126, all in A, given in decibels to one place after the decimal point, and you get -12.5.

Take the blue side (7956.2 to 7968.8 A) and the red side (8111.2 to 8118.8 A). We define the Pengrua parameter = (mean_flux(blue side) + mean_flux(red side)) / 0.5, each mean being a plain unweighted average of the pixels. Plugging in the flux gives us 45.4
